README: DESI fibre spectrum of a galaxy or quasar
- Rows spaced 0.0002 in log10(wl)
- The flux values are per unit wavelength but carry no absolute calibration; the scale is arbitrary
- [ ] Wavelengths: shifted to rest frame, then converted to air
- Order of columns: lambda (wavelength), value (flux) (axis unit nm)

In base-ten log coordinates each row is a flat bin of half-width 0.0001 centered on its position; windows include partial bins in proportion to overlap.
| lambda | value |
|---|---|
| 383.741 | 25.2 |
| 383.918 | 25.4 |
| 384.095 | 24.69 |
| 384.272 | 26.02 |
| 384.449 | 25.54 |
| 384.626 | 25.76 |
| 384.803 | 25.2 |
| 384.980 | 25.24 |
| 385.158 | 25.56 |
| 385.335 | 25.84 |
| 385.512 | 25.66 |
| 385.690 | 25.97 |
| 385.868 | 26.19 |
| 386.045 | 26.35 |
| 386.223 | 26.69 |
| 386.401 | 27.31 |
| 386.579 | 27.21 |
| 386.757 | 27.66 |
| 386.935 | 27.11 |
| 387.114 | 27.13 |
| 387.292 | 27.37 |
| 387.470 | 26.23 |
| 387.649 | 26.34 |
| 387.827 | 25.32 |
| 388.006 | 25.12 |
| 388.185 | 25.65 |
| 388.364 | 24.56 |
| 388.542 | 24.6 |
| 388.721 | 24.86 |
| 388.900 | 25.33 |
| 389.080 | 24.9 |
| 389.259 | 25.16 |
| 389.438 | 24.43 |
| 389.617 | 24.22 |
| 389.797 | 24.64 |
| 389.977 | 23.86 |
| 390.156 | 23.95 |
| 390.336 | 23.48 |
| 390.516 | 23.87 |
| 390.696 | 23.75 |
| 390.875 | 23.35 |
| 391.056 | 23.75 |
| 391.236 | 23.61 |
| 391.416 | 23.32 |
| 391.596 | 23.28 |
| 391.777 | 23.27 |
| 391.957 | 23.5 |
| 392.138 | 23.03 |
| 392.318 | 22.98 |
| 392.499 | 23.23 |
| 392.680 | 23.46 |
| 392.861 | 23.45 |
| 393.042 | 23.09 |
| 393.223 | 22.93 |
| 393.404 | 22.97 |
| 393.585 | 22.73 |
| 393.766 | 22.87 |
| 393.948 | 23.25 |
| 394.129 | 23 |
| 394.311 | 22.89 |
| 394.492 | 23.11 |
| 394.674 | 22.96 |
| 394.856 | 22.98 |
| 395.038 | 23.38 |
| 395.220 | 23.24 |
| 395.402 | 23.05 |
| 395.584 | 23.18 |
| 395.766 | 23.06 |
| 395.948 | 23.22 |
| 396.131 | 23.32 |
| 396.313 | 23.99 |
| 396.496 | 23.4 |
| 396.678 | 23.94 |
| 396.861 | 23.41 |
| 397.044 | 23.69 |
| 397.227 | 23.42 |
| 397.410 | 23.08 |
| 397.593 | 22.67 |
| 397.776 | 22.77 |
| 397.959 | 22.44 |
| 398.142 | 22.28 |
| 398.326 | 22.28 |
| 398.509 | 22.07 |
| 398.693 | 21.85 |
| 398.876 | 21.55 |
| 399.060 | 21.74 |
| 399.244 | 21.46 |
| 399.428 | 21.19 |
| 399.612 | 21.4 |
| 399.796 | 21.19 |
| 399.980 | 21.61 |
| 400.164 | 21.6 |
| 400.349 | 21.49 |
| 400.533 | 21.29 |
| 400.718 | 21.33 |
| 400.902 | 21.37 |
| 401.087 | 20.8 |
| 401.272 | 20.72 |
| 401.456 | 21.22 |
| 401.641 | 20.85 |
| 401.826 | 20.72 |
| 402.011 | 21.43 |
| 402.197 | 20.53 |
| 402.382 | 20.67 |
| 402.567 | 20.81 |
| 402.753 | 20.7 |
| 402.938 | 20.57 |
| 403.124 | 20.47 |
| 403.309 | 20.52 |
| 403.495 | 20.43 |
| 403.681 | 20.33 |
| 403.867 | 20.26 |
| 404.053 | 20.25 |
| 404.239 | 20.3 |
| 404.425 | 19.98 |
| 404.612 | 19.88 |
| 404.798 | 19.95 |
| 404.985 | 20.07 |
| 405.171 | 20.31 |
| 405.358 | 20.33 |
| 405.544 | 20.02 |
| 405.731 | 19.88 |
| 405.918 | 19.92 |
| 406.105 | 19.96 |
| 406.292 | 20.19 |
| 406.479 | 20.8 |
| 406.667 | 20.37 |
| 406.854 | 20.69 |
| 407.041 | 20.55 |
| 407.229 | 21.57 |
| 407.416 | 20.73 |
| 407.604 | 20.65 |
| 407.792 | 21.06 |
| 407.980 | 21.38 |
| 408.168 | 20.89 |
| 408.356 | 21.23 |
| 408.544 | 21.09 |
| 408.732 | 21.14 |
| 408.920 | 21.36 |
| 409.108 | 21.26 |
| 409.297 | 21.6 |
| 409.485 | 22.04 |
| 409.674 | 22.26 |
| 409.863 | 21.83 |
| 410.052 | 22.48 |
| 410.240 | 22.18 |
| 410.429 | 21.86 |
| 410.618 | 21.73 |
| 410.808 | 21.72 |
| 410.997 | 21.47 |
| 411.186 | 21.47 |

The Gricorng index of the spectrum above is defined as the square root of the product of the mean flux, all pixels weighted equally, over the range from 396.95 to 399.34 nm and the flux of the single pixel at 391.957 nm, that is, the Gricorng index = 22.9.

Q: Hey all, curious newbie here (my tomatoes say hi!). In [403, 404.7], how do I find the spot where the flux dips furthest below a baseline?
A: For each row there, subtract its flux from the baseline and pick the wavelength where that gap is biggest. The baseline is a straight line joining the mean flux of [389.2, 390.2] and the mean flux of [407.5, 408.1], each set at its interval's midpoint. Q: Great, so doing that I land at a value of 404.612 nm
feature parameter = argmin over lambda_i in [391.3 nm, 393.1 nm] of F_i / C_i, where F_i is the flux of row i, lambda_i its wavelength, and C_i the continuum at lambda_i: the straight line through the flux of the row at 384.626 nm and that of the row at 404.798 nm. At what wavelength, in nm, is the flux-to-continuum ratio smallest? 392.138 nm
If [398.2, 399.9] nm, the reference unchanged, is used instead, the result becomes 399.428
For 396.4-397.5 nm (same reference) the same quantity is 397.410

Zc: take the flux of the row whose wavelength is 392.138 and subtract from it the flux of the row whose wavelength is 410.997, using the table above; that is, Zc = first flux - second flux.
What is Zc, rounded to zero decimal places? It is 2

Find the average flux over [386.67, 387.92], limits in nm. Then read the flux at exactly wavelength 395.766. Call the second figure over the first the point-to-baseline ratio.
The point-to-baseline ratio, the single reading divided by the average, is 0.86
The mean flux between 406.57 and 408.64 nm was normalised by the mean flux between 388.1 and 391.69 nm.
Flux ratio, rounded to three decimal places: 0.864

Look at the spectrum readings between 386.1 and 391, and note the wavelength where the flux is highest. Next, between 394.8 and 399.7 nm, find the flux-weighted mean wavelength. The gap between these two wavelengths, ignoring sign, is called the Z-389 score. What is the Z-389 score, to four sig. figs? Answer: 10.43 nm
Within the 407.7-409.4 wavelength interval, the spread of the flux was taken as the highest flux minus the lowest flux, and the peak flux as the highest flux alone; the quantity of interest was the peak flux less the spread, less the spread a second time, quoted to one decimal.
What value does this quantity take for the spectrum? 20.2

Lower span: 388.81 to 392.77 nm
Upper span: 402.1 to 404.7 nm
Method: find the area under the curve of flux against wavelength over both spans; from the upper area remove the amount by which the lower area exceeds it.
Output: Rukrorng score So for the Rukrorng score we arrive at 12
